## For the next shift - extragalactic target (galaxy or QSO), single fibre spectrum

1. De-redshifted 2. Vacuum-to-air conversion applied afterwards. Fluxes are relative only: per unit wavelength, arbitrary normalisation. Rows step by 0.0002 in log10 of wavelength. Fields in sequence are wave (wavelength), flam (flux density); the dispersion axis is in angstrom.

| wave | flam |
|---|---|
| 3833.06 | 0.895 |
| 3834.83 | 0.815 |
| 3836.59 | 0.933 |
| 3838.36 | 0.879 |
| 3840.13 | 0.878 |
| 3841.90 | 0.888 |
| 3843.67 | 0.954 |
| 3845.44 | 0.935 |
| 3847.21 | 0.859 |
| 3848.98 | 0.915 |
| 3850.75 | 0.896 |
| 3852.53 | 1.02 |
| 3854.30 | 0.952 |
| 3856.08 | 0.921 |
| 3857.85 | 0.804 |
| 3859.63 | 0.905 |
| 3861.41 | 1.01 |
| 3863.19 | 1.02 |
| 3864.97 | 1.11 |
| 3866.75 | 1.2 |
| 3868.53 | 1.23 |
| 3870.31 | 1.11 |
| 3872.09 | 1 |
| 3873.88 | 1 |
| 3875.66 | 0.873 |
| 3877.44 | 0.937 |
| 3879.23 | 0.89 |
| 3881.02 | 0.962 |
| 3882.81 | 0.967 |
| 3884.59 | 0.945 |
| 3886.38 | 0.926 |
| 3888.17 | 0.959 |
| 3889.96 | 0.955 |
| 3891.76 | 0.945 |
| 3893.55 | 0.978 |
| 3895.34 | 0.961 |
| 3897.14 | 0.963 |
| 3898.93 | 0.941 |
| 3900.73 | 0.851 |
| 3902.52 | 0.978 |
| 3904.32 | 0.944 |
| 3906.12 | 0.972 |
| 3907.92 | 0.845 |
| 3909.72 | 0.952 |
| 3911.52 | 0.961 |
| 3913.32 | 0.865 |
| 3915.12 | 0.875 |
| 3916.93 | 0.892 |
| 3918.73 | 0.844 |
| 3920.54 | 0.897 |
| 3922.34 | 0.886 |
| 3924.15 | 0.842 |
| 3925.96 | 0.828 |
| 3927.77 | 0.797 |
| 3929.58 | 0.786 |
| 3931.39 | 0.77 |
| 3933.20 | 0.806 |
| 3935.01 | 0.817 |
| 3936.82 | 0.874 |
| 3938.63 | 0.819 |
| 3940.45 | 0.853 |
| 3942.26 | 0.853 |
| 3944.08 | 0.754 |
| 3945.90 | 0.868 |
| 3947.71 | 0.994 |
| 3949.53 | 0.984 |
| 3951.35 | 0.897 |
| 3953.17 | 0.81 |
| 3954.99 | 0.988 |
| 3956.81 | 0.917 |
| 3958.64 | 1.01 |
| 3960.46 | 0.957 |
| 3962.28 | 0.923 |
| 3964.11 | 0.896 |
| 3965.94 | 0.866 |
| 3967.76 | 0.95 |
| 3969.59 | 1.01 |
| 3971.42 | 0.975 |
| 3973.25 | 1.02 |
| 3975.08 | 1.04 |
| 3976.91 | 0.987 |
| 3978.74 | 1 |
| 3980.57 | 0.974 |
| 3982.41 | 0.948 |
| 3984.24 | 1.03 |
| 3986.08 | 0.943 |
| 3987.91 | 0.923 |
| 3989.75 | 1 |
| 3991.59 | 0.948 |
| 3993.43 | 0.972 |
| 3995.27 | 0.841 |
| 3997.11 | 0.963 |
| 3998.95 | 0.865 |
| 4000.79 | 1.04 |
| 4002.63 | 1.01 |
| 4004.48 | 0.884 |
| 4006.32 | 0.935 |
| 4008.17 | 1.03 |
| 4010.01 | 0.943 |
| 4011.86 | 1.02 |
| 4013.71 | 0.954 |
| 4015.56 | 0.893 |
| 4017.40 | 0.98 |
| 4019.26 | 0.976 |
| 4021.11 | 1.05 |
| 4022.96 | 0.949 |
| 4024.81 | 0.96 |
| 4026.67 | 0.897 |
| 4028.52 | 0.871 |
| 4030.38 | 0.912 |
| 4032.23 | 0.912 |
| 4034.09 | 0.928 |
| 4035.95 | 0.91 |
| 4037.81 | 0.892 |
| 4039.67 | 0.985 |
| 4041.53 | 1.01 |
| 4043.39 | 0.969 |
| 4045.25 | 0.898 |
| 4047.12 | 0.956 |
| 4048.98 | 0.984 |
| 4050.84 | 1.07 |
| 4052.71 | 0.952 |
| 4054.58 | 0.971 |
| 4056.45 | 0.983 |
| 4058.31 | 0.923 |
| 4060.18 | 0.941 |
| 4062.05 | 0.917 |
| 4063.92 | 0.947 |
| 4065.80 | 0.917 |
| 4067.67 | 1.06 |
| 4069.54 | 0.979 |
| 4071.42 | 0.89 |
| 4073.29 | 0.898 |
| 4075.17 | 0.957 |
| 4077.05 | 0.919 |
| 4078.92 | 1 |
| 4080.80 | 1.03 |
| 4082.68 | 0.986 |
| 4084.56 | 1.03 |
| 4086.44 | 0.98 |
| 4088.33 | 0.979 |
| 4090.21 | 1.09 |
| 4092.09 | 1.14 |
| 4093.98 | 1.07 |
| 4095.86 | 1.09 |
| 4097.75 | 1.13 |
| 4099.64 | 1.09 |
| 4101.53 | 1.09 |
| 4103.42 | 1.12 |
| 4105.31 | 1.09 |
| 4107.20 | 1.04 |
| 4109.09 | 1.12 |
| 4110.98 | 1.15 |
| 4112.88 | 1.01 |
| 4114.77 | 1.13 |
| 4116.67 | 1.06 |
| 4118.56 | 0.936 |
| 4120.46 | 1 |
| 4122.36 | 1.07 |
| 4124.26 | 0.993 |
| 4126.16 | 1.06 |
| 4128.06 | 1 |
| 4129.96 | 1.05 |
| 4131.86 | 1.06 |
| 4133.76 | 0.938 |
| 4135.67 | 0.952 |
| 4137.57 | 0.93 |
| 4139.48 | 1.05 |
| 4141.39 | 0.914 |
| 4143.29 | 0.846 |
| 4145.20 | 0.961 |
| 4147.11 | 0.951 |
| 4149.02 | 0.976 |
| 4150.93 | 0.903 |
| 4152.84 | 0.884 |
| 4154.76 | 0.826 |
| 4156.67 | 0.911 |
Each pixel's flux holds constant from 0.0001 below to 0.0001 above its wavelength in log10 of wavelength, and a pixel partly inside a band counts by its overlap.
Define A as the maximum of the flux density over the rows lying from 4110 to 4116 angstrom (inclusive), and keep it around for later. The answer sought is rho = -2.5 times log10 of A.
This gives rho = -0.15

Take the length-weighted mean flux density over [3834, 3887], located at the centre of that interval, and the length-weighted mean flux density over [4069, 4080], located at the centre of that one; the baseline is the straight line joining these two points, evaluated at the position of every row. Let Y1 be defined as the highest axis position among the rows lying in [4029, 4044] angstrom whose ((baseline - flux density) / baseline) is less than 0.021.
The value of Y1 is 4043.39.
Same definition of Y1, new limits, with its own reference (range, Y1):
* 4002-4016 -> 4013.71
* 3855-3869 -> 3868.53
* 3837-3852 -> 3843.67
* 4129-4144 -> 4139.48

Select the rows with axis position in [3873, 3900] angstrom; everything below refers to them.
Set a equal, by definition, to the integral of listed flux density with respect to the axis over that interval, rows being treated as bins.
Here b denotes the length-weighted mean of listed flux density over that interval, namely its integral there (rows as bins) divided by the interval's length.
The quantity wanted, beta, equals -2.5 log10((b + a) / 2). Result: -2.8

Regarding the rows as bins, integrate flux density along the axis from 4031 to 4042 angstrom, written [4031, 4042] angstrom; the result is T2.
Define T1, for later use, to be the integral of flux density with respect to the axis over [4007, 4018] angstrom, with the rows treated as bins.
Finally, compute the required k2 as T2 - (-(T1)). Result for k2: 21.0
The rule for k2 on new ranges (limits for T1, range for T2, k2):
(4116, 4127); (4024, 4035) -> 21.2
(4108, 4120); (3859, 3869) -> 23.5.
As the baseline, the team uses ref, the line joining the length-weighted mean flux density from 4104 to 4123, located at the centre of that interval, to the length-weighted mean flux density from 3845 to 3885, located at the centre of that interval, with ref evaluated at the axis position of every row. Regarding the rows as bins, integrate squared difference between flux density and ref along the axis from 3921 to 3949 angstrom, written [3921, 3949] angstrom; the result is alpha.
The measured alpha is 0.83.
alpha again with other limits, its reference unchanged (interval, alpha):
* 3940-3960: 0.33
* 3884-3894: 0.01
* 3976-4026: 0.32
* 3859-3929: 0.76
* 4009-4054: 0.41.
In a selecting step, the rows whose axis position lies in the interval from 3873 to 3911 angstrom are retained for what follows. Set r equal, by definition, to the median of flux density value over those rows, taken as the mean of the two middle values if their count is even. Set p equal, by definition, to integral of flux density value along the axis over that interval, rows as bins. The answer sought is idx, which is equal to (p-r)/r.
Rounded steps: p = 35.7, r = 0.95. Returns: 36.5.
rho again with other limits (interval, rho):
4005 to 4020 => -0.03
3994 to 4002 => -0.04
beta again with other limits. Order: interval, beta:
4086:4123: -3.3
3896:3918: -2.6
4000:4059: -3.6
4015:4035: -2.5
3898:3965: -3.7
